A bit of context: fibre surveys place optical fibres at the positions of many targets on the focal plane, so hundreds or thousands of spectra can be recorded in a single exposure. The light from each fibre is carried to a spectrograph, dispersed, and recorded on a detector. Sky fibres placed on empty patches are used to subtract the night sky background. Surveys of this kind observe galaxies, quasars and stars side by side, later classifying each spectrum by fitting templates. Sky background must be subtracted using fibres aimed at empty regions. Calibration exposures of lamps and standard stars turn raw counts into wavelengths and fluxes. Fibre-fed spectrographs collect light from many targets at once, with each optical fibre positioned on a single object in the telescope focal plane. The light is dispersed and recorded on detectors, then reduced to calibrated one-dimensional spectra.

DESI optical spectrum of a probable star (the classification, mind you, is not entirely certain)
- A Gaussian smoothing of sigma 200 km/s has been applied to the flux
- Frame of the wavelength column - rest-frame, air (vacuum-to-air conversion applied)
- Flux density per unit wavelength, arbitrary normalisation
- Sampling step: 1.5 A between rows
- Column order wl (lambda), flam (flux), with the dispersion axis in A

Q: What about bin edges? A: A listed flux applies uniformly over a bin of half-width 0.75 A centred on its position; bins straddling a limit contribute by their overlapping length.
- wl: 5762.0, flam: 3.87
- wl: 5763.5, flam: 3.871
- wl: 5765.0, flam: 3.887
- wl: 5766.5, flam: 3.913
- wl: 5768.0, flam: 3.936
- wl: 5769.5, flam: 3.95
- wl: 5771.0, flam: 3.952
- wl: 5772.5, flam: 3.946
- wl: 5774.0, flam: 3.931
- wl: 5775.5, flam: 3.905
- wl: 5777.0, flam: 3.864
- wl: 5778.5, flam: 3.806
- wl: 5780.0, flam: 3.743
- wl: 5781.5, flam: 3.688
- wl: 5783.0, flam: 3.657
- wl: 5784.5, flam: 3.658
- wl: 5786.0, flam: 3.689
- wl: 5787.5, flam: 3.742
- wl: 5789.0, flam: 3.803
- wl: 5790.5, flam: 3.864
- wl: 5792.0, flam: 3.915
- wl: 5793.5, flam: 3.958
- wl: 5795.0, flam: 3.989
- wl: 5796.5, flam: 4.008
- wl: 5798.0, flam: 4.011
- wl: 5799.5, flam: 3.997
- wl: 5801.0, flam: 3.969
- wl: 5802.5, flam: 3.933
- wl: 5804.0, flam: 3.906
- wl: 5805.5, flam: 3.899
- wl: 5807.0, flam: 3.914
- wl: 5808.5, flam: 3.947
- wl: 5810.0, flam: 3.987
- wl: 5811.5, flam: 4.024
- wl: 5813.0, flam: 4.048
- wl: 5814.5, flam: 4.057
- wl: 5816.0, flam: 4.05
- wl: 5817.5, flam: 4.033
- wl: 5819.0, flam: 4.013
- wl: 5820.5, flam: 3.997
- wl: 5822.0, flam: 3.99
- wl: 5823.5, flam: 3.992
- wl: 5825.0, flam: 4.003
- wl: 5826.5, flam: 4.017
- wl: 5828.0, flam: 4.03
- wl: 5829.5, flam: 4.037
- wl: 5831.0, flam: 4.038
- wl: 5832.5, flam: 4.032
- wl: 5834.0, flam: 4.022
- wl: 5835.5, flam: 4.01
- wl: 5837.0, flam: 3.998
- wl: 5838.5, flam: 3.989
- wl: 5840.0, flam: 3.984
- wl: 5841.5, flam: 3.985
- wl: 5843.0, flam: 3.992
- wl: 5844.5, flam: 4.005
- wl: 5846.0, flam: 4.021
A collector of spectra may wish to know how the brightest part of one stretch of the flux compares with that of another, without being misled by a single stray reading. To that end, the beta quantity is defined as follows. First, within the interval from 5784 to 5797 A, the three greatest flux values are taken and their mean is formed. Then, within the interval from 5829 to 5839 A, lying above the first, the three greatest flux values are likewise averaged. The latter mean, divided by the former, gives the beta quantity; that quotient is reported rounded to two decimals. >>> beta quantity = 1.01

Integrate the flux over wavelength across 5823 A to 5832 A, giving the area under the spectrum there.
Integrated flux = 36.2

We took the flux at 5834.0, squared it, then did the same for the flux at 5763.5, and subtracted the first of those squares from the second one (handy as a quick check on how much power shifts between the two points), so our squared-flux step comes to -1.2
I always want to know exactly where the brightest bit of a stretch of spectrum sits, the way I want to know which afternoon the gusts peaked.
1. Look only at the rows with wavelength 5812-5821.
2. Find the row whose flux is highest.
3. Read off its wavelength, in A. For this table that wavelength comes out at 5814.5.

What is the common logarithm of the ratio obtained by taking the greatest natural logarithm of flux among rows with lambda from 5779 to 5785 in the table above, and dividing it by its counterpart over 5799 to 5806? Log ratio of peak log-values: -0.021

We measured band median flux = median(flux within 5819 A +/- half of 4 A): 4.01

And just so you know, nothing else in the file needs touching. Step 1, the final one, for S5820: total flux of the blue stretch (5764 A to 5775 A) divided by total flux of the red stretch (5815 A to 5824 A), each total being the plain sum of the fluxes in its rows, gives 1.1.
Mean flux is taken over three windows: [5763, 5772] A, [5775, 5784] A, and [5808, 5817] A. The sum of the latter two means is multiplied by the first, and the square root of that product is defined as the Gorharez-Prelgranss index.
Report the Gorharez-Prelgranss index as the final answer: 5.53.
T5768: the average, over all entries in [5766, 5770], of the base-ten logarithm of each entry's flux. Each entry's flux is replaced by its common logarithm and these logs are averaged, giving 0.5947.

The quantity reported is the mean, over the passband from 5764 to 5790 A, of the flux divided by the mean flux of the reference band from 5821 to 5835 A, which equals 0.953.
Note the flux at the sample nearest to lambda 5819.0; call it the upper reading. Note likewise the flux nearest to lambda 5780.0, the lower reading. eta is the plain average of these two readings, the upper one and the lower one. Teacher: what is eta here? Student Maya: 3.88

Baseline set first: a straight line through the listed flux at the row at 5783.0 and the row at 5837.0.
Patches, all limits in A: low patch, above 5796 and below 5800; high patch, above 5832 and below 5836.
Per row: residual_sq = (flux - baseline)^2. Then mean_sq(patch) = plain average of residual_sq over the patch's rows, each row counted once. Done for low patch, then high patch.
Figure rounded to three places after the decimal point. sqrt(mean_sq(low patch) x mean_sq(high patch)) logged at 0.012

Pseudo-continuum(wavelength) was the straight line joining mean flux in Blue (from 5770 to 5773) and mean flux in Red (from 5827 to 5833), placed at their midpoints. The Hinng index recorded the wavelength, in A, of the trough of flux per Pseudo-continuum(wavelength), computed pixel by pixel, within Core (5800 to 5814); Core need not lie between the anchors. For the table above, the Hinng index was 5805.5 A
